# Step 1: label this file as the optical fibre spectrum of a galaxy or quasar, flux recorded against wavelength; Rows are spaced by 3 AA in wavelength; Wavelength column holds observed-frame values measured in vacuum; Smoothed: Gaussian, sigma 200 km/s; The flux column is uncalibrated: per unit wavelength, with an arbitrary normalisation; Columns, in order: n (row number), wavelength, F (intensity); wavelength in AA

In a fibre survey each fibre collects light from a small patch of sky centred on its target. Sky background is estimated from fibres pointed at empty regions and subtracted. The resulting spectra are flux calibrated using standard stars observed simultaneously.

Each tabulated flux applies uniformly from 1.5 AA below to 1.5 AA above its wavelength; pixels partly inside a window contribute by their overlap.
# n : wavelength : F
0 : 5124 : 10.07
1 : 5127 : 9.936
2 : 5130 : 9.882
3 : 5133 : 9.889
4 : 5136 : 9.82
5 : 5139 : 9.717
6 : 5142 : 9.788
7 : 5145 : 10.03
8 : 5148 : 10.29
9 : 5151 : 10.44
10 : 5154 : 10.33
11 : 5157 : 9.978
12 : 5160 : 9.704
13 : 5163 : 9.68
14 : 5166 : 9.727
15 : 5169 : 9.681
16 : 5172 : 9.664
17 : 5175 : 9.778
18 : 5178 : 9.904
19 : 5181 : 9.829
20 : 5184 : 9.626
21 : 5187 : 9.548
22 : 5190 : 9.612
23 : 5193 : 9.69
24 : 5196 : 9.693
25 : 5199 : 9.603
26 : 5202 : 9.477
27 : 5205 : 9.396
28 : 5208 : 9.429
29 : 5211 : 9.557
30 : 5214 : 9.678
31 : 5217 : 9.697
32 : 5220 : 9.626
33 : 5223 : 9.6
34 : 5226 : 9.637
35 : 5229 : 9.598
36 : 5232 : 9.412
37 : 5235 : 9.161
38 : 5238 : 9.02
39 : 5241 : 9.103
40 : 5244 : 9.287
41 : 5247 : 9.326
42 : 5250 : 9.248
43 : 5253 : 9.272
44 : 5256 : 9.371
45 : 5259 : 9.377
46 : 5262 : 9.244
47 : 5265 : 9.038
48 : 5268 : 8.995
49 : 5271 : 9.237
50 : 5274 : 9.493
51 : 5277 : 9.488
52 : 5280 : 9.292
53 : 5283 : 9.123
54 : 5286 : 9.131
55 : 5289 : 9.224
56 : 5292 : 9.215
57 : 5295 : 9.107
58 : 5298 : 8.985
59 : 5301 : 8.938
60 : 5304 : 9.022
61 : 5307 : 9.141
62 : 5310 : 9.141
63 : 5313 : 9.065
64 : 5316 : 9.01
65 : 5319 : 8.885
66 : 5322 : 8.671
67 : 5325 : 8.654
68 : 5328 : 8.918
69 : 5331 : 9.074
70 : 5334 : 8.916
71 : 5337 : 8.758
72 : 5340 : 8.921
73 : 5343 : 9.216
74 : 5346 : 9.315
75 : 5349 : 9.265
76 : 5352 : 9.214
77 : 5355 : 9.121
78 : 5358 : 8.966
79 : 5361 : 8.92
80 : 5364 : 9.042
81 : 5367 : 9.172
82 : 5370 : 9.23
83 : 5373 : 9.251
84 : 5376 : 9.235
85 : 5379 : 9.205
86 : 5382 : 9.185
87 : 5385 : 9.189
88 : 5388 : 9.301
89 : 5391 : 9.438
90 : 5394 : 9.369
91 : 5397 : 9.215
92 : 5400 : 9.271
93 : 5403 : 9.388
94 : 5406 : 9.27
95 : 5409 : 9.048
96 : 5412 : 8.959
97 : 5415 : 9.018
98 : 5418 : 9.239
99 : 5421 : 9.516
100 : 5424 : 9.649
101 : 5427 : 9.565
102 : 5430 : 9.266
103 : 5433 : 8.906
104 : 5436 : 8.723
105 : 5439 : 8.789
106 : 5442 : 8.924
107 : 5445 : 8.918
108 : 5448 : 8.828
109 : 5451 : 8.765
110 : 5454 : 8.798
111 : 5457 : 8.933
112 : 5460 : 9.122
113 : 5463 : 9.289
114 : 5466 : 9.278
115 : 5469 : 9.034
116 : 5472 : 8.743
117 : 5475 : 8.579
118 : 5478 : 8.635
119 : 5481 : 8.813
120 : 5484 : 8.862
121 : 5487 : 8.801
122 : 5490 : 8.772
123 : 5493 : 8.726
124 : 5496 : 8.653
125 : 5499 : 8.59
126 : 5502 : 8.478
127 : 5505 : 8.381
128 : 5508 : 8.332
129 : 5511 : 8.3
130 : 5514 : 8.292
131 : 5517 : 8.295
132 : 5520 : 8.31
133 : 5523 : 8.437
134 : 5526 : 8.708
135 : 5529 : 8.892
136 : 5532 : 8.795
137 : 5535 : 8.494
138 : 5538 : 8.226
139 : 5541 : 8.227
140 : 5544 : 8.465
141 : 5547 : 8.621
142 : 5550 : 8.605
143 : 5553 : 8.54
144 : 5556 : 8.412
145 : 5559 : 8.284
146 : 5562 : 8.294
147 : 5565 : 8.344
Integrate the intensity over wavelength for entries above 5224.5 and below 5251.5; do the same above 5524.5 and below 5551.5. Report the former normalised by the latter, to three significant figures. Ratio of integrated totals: 1.09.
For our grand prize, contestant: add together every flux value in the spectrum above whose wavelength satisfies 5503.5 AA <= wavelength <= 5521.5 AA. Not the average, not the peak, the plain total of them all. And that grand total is 50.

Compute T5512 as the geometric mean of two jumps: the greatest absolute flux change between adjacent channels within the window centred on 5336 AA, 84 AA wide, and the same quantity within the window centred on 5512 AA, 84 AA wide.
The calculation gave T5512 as 0.298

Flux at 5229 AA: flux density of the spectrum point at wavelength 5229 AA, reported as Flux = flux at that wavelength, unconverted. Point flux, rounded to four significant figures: 9.598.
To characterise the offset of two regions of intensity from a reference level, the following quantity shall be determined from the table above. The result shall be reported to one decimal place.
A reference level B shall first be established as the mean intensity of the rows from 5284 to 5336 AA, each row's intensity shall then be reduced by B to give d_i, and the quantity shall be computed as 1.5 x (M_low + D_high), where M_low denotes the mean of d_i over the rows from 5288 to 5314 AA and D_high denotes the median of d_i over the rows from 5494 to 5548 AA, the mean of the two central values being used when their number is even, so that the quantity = -0.7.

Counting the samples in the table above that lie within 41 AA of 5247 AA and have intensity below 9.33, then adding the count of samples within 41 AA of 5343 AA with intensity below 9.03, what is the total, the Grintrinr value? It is 25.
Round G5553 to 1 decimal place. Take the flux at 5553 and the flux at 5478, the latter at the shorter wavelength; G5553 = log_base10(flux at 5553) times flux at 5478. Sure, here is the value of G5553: 8.0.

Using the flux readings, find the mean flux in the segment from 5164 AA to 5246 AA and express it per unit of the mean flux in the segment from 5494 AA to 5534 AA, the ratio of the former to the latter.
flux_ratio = 1.12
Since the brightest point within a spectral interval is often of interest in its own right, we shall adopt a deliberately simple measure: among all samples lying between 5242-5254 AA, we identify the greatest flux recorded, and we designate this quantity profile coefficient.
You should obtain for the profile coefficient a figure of 9.326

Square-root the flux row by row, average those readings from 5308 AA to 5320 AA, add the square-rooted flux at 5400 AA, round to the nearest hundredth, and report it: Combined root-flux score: 6.05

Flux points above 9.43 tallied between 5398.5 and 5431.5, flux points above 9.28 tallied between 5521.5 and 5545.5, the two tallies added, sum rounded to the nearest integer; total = 3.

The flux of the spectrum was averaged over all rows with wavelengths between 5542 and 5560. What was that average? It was 8.5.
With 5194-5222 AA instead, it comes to 9.6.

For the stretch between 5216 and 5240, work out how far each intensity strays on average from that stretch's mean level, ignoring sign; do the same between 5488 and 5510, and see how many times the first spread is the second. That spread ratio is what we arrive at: 1.4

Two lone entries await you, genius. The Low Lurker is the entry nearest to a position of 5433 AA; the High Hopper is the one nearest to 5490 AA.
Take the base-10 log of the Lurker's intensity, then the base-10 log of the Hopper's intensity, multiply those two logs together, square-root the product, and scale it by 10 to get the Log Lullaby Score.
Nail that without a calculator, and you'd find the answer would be 9.46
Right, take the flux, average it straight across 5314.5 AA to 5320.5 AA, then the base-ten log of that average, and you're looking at 0.952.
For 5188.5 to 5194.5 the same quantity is 0.985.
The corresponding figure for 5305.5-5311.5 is 0.961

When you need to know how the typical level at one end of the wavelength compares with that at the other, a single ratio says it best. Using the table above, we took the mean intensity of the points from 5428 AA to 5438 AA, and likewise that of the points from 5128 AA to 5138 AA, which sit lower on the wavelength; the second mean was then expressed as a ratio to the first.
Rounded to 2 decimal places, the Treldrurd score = 1.10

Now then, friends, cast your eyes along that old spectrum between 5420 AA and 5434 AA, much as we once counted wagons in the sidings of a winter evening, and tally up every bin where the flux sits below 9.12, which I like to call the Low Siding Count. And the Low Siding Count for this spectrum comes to 1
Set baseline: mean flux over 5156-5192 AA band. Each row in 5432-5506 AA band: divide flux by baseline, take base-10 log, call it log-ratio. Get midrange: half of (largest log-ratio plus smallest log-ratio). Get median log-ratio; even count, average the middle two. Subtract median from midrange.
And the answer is 0.001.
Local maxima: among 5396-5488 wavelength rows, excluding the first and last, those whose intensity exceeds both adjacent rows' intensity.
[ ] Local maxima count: 5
